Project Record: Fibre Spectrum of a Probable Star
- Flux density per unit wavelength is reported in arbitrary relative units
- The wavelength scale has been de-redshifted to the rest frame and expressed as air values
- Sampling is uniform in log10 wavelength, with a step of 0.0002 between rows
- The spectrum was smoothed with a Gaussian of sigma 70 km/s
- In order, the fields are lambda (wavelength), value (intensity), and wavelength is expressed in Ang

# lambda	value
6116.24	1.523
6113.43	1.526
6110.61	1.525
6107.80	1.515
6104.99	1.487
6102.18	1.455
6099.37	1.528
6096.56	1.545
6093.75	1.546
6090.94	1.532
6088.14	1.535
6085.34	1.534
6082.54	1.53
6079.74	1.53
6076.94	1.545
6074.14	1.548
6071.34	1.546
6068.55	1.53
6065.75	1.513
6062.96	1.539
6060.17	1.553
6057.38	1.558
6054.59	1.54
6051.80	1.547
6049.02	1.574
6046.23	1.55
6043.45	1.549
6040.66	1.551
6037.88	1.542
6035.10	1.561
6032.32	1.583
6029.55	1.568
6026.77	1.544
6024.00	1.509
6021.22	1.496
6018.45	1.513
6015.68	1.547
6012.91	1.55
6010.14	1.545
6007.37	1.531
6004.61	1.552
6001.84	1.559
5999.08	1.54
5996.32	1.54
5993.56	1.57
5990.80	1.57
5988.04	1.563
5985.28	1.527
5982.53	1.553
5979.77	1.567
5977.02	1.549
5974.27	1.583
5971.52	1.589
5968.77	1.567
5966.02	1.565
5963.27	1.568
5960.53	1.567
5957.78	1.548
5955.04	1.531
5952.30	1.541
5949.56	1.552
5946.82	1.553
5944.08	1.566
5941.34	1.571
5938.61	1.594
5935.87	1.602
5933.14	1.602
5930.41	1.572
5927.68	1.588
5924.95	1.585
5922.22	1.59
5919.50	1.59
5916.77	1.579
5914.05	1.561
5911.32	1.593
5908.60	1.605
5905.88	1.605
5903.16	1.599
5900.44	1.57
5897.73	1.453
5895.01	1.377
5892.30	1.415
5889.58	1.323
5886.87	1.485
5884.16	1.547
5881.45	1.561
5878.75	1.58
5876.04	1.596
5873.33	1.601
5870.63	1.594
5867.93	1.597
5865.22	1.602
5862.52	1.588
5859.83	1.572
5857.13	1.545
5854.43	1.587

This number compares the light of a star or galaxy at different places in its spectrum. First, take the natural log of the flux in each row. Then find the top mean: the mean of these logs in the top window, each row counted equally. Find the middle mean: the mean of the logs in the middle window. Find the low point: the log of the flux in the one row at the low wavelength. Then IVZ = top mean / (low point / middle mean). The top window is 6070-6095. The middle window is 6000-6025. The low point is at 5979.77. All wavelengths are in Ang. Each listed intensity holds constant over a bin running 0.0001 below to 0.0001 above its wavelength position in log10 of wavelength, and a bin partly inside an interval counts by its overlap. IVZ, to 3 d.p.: 0.410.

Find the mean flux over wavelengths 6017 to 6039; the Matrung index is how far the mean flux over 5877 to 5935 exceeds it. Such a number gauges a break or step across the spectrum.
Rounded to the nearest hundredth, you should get 0.00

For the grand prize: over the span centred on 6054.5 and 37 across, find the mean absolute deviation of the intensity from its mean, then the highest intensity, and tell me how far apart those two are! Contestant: 1.56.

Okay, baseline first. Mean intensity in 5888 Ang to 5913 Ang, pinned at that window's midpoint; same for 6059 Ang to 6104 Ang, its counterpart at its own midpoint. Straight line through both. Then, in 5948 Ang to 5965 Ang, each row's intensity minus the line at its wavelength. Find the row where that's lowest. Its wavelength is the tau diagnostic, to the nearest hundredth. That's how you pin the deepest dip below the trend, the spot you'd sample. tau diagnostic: 5955.04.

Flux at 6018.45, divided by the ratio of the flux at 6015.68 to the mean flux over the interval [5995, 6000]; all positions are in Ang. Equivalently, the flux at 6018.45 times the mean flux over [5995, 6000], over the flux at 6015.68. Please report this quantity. 1.51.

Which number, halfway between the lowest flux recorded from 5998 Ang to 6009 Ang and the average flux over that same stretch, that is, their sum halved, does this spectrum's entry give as 1.54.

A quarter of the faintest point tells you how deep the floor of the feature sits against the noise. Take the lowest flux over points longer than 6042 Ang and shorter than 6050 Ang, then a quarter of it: 0.387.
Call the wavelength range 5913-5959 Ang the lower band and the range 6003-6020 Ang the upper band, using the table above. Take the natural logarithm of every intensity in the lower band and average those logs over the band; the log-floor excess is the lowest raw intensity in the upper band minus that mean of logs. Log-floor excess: 1.06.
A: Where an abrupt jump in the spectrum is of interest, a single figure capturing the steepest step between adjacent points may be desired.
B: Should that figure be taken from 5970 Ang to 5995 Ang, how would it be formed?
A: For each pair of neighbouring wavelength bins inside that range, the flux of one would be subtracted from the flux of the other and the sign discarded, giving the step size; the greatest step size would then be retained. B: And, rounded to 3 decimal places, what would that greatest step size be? 0.036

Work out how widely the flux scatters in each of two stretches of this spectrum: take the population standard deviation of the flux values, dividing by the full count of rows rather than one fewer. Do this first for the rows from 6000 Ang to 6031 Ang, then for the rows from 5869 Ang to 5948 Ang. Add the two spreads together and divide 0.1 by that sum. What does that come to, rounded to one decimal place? 1.1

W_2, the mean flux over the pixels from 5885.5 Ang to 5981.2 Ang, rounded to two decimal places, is 1.55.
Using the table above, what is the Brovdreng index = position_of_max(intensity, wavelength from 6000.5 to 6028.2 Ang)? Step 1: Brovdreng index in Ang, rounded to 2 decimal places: 6001.84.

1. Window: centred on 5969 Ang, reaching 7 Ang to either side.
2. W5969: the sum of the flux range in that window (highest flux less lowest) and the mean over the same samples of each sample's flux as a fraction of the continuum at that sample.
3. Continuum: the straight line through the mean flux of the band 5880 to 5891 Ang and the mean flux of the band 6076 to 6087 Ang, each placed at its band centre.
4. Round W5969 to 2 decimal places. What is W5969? 1.07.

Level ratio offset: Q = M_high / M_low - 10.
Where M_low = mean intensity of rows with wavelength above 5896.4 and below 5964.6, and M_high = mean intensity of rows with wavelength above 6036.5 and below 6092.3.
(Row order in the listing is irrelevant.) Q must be -9.02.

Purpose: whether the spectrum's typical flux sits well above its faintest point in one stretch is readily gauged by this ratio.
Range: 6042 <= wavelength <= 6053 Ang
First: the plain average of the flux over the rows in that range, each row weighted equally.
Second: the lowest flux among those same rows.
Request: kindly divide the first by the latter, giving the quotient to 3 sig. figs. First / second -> 1.01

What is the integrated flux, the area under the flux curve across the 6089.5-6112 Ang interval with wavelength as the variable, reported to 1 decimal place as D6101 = 34.1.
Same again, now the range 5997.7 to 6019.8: 34.1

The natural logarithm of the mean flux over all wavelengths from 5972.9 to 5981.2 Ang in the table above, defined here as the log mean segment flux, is 0.449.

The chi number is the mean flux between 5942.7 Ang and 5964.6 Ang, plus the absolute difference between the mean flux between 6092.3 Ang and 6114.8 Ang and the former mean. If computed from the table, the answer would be 1.59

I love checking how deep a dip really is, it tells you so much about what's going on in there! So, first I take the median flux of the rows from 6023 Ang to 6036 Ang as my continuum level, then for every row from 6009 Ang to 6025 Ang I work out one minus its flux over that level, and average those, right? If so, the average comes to 0.022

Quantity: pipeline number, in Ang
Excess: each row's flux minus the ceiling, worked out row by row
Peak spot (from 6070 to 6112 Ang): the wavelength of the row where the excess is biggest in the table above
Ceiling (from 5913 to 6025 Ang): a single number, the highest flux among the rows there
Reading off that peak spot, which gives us 6074.14 Ang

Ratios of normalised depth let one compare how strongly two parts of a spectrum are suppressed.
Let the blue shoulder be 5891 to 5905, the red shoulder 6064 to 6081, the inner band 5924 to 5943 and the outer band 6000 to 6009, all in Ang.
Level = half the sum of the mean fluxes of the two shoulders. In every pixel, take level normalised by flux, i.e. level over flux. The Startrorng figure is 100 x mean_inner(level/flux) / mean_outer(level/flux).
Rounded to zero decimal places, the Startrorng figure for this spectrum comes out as 97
